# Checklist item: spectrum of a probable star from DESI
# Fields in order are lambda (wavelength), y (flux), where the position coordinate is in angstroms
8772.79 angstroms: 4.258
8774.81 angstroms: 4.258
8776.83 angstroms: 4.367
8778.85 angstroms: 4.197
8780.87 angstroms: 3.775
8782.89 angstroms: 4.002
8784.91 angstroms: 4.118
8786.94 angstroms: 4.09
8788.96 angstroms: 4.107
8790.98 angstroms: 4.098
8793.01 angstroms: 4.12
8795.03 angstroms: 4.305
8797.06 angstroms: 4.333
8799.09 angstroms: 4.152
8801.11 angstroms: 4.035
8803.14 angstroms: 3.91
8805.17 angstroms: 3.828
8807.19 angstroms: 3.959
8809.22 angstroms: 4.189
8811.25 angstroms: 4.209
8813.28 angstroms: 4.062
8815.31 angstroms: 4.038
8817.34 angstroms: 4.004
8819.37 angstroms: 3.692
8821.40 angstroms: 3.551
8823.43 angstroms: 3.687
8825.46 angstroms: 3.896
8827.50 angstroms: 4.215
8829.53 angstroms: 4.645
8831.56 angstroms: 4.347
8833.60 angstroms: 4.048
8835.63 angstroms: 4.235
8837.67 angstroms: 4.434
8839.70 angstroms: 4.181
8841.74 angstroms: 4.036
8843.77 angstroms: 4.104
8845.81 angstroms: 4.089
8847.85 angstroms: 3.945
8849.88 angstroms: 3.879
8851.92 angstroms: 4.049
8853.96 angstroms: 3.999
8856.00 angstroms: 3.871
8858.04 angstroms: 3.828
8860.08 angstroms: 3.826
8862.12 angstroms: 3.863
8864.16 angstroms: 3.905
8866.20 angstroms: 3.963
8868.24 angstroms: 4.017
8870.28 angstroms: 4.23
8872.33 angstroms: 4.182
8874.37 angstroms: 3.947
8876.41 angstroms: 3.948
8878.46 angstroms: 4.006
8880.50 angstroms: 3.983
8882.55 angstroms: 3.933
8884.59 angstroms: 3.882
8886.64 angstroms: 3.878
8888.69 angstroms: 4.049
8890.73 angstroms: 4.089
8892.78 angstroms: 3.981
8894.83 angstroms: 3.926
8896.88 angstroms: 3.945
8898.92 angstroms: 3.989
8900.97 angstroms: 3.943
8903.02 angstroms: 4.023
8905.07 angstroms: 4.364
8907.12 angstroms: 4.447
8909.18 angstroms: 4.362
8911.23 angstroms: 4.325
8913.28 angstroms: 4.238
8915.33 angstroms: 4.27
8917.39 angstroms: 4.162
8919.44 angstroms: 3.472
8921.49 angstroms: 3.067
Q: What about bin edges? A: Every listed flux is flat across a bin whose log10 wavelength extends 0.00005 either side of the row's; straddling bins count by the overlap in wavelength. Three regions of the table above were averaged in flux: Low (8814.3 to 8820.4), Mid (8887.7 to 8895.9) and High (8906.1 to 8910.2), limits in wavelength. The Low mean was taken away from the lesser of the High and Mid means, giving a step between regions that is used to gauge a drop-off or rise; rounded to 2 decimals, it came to 0.10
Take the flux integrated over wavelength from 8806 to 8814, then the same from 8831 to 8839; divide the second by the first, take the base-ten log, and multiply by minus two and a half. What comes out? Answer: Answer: -0.04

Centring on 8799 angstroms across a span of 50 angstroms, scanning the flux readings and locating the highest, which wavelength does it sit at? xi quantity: 8776.83 angstroms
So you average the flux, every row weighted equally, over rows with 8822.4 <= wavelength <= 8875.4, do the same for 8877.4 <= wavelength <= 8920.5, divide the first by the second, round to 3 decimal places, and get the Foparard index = 0.999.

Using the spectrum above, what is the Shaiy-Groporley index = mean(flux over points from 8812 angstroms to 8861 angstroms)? 4.03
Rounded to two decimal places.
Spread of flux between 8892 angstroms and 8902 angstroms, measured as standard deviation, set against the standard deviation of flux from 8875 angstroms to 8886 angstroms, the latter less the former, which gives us 0.02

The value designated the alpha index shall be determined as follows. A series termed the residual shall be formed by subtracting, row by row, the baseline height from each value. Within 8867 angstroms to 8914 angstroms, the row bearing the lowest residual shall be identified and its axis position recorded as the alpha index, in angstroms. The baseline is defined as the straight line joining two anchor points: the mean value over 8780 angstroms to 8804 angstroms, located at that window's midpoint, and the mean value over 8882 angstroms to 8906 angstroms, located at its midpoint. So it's 8886.64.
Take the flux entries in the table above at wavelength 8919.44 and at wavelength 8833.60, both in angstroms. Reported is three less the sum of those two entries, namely -4.52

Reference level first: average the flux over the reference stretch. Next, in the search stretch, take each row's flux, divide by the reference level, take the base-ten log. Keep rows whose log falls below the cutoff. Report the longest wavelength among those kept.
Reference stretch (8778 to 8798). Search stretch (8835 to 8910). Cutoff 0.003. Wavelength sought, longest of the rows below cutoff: 8903.02 angstroms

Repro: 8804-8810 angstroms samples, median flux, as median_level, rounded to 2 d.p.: 3.96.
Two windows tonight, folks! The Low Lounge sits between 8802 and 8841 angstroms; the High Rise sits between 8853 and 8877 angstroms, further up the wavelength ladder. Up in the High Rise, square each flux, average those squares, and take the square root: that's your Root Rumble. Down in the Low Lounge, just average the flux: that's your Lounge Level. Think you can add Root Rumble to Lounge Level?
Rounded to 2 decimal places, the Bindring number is 8.03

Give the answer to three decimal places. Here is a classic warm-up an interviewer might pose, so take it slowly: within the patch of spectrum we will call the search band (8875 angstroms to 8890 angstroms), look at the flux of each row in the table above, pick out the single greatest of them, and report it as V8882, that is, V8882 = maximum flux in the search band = 4.049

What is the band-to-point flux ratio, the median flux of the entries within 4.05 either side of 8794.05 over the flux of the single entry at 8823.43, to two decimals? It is 1.14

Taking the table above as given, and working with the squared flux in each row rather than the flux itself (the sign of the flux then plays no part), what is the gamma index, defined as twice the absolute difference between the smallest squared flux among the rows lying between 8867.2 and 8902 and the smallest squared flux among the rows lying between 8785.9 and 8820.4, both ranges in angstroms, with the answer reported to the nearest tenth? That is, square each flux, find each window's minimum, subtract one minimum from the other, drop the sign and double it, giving 2.8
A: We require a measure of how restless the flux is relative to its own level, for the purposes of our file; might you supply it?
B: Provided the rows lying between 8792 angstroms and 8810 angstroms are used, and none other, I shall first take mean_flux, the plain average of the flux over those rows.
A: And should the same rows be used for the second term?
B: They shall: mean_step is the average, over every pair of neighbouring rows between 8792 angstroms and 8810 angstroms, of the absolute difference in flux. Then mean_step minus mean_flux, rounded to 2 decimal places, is -3.96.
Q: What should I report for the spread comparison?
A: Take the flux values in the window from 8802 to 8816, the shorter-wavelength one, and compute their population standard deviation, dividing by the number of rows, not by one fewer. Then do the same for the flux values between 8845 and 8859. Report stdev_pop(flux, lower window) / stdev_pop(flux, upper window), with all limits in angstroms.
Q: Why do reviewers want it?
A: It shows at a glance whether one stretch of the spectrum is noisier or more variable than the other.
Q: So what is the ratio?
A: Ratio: 1.4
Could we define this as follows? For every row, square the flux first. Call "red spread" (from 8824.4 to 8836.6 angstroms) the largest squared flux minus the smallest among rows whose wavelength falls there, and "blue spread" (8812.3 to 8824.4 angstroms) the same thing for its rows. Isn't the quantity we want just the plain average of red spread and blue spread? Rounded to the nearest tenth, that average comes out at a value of 5.1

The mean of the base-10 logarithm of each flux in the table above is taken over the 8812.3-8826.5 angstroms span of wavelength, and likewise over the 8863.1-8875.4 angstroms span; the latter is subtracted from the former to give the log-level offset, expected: -0.022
